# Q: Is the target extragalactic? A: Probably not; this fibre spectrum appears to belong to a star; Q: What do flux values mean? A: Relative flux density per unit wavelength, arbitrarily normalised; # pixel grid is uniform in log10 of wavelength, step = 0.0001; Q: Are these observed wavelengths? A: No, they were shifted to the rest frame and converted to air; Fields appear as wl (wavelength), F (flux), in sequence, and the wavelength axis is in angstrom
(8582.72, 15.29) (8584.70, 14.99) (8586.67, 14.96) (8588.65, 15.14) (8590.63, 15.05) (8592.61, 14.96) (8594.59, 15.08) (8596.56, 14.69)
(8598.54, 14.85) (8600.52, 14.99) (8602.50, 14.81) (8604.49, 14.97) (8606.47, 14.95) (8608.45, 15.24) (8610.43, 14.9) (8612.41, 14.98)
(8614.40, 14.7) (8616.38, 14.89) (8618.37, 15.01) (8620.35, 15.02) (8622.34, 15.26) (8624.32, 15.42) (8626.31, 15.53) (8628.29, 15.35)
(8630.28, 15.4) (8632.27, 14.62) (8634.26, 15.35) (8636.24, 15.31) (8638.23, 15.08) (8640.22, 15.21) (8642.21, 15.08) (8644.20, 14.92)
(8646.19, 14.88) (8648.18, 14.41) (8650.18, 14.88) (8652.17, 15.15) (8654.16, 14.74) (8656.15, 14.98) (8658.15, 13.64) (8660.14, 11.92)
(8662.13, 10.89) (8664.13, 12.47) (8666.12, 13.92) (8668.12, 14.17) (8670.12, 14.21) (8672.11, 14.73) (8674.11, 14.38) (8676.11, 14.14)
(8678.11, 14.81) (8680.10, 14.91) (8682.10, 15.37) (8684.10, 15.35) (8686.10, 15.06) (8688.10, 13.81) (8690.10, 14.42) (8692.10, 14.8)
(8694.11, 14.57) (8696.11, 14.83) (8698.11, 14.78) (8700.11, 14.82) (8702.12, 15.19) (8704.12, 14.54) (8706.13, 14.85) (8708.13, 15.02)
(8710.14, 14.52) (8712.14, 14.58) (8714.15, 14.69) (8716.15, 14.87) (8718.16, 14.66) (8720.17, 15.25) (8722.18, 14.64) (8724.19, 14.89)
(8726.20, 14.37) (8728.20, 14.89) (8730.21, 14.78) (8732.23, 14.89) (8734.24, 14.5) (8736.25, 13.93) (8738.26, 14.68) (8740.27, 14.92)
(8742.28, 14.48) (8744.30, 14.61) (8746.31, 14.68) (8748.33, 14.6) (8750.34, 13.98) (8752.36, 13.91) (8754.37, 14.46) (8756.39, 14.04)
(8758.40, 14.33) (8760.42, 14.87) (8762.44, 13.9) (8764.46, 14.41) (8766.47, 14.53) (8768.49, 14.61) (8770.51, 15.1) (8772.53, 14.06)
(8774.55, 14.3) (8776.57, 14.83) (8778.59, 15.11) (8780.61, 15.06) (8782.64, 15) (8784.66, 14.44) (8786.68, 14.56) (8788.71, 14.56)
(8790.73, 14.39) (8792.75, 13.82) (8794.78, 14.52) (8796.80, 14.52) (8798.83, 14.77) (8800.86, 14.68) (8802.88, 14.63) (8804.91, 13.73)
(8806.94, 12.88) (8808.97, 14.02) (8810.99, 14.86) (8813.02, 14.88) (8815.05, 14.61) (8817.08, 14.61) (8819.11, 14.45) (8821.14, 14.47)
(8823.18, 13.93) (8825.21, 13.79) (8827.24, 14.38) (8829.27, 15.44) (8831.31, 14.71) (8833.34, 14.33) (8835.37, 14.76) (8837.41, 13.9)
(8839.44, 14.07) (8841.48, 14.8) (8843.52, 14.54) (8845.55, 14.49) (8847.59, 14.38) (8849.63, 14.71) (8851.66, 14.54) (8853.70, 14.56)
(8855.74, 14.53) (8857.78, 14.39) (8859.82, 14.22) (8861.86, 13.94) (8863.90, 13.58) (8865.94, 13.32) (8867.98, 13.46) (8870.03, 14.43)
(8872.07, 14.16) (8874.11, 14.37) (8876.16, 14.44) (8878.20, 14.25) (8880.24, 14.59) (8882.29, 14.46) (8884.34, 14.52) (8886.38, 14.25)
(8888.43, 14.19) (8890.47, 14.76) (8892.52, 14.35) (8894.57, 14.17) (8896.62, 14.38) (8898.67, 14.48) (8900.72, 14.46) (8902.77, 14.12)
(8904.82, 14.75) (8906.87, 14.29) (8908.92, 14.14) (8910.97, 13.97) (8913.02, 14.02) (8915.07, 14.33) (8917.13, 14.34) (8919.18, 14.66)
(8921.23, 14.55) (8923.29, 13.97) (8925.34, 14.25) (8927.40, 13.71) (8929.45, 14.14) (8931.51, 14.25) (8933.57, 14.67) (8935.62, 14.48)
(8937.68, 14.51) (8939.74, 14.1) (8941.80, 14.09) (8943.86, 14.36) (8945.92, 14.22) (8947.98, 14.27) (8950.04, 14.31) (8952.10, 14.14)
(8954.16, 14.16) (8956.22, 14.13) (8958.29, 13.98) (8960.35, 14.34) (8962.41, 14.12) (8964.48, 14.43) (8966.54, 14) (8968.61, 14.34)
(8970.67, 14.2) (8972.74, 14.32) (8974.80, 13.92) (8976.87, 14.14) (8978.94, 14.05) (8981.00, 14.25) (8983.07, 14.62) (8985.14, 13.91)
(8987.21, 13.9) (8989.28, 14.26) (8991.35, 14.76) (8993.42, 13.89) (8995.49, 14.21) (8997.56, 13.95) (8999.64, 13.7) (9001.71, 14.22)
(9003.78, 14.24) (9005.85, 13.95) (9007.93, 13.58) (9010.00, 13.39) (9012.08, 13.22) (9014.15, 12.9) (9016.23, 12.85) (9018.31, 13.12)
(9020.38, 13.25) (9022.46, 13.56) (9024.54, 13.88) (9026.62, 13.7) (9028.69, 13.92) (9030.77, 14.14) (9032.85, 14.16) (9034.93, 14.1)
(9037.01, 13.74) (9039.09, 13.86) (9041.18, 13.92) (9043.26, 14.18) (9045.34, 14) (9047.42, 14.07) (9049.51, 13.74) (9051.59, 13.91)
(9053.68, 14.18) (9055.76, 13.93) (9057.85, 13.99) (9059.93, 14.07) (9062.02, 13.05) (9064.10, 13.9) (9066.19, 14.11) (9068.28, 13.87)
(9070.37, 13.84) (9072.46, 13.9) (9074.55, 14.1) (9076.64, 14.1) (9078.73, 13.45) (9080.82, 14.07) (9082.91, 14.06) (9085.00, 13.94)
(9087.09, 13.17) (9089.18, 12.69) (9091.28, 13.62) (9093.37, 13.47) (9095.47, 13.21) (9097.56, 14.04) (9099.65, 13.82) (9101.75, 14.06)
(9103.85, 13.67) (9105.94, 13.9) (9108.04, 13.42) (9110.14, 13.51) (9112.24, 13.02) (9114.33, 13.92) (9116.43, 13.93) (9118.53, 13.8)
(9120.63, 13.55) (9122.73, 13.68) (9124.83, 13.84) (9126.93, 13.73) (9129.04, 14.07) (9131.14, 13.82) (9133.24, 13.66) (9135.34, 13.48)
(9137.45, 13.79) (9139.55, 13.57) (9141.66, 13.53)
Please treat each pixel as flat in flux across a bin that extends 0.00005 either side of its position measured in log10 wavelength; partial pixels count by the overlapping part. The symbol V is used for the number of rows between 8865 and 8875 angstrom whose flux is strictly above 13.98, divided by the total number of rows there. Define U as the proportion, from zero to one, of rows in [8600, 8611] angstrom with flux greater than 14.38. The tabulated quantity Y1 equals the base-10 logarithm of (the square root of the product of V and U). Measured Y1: -0.11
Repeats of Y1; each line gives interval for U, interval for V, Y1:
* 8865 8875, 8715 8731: -0.35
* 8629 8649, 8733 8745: -0.04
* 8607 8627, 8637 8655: 0.00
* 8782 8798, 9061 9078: -0.24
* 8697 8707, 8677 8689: -0.04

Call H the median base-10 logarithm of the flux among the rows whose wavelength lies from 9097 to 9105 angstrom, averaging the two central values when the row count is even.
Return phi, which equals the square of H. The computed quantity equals 1.31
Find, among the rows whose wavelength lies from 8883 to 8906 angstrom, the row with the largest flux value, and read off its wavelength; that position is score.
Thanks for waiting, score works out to 8890.47 angstrom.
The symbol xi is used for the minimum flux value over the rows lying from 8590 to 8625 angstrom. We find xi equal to 14.69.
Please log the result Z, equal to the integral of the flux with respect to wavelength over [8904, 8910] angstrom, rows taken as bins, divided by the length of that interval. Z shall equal 14.4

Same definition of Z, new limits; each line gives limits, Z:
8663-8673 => 13.9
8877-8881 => 14.4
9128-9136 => 13.8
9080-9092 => 13.6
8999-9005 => 14.1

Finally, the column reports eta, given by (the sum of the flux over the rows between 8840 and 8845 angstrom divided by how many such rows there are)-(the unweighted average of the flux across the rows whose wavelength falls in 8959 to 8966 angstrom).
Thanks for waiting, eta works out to 0.4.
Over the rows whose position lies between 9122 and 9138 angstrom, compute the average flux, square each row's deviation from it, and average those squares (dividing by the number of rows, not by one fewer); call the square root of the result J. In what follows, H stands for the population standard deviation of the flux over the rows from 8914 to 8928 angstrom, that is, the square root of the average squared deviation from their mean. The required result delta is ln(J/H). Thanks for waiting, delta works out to -0.6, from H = 0.303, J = 0.16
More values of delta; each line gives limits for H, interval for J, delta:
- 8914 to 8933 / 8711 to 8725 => -0.2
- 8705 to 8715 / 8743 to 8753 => 0.6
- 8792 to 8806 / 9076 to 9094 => 0.1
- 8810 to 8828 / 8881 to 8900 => -0.7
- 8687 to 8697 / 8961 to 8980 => -0.8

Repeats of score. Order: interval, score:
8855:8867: 8855.74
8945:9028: 8991.35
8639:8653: 8640.22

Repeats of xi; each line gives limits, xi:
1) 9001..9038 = 12.85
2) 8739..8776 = 13.9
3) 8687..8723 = 13.81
